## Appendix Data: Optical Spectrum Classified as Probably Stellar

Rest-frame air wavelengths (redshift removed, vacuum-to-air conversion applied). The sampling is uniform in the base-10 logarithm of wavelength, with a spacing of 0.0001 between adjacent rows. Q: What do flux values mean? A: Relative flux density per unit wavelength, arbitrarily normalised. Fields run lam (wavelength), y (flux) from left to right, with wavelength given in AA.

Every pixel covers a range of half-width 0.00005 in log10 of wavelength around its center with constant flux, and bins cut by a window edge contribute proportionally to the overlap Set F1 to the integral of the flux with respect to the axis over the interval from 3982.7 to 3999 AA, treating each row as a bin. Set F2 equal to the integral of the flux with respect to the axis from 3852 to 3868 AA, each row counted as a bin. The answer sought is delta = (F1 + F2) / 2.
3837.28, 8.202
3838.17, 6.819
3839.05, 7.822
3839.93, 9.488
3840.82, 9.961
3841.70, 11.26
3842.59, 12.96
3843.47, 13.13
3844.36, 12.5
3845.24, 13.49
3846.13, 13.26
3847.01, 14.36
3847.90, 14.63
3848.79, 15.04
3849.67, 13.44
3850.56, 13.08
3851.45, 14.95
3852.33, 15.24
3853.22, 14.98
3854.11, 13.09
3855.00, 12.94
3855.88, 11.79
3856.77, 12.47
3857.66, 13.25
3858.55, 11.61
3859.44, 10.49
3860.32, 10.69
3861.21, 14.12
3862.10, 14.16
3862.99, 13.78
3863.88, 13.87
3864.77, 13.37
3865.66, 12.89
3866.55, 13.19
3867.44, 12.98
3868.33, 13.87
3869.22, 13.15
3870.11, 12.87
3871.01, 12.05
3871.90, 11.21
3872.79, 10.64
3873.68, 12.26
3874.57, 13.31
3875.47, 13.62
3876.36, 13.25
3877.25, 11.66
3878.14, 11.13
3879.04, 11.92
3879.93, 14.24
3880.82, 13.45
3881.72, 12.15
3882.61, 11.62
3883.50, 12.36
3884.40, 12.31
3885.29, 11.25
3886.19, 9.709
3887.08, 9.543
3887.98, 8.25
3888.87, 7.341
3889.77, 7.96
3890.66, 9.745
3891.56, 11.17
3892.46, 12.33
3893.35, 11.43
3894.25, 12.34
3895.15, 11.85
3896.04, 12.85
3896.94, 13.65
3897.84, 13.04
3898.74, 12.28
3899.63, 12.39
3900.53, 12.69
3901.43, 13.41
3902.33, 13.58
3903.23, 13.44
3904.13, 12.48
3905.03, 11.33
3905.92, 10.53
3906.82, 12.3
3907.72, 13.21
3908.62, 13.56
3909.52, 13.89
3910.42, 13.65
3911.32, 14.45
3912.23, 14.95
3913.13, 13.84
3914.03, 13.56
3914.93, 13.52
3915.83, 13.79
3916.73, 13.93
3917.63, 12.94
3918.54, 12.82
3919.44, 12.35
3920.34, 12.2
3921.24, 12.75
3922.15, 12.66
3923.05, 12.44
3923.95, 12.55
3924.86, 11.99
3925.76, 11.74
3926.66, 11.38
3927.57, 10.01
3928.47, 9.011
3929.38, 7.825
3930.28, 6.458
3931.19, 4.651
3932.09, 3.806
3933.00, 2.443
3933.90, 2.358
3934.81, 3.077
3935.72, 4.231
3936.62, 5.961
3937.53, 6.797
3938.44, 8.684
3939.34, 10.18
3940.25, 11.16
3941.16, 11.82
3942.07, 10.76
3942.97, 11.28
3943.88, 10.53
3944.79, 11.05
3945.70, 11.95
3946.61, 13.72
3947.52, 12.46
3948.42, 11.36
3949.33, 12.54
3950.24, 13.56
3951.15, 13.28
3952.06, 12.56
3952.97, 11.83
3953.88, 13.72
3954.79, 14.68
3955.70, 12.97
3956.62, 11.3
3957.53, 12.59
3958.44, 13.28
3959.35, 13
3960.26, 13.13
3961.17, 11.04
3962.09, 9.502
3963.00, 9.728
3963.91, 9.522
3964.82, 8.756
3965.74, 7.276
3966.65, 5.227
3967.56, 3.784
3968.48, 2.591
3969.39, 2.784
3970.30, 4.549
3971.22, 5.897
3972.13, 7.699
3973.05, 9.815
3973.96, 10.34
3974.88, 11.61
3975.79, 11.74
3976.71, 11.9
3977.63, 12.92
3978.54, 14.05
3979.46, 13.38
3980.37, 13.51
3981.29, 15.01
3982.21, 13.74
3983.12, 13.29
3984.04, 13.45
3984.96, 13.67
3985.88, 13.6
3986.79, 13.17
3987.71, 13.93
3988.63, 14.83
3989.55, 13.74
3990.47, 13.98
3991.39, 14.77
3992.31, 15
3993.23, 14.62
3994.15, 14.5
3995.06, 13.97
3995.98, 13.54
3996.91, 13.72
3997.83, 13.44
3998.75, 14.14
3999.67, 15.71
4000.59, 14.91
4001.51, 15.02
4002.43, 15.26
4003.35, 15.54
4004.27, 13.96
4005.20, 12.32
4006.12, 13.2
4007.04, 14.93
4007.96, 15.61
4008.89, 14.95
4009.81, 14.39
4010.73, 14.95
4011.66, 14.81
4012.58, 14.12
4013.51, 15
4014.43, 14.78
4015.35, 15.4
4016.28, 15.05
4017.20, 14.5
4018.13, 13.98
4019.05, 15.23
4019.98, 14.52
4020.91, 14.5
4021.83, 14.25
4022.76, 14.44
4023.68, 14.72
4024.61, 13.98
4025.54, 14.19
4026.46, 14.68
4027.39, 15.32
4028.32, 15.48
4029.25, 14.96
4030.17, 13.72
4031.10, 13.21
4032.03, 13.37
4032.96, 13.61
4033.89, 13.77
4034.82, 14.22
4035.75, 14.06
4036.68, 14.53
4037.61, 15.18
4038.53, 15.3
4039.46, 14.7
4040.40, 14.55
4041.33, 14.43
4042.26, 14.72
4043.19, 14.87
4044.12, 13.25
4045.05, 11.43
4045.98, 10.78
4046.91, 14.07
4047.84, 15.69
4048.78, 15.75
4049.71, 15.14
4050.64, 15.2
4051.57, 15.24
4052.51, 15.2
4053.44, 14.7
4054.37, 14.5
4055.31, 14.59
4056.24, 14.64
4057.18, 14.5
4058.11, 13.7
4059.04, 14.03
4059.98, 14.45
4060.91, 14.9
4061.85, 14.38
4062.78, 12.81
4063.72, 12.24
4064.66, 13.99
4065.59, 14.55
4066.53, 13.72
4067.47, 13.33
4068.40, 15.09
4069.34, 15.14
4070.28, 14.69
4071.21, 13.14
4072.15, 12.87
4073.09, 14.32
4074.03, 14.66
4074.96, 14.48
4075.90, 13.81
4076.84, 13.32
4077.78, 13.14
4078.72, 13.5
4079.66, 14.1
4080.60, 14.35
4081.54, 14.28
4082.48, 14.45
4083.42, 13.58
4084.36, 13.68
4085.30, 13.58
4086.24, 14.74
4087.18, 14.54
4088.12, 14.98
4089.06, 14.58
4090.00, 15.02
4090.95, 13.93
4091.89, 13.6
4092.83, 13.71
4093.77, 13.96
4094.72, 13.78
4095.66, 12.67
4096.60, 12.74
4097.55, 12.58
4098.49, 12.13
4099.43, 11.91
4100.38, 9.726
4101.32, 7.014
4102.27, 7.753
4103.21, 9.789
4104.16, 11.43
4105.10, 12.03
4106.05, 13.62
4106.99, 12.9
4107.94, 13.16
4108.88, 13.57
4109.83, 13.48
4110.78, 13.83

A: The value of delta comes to 218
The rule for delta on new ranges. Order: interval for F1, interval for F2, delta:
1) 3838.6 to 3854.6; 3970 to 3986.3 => 199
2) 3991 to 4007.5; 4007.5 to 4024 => 240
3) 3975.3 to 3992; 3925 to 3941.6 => 175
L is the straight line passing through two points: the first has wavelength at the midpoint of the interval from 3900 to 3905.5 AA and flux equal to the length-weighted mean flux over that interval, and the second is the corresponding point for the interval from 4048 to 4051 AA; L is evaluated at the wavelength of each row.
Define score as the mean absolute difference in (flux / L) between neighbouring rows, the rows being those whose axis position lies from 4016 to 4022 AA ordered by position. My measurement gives 0.038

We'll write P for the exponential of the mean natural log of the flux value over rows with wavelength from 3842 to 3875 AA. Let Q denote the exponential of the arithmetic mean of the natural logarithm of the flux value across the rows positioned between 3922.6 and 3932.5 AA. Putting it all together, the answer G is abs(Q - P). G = 4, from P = 13.1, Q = 8.6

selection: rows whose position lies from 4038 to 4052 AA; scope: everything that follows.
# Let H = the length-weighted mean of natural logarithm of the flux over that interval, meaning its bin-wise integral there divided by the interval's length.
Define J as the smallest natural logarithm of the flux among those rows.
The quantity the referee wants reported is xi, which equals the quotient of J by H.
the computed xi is 0.89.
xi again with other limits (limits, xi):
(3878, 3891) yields 0.84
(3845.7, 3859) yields 0.94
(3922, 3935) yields 0.44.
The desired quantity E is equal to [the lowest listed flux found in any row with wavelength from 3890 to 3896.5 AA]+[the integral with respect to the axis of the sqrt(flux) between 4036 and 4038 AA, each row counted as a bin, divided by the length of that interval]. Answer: 13.6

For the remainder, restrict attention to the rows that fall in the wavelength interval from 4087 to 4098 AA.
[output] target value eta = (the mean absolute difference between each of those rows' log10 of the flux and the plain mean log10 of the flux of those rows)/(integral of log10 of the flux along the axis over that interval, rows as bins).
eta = 0.0017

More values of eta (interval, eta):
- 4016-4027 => 0.0007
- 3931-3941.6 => 0.0273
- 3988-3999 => 0.0011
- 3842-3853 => 0.0021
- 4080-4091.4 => 0.0010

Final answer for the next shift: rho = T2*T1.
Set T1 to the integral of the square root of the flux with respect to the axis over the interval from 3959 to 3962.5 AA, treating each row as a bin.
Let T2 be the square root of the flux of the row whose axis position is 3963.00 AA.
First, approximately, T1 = 11.9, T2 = 3.12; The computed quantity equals 37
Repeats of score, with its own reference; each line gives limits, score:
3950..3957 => 0.083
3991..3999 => 0.025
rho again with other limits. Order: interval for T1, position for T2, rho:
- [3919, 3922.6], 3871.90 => 43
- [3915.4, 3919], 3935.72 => 27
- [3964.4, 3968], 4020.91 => 34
